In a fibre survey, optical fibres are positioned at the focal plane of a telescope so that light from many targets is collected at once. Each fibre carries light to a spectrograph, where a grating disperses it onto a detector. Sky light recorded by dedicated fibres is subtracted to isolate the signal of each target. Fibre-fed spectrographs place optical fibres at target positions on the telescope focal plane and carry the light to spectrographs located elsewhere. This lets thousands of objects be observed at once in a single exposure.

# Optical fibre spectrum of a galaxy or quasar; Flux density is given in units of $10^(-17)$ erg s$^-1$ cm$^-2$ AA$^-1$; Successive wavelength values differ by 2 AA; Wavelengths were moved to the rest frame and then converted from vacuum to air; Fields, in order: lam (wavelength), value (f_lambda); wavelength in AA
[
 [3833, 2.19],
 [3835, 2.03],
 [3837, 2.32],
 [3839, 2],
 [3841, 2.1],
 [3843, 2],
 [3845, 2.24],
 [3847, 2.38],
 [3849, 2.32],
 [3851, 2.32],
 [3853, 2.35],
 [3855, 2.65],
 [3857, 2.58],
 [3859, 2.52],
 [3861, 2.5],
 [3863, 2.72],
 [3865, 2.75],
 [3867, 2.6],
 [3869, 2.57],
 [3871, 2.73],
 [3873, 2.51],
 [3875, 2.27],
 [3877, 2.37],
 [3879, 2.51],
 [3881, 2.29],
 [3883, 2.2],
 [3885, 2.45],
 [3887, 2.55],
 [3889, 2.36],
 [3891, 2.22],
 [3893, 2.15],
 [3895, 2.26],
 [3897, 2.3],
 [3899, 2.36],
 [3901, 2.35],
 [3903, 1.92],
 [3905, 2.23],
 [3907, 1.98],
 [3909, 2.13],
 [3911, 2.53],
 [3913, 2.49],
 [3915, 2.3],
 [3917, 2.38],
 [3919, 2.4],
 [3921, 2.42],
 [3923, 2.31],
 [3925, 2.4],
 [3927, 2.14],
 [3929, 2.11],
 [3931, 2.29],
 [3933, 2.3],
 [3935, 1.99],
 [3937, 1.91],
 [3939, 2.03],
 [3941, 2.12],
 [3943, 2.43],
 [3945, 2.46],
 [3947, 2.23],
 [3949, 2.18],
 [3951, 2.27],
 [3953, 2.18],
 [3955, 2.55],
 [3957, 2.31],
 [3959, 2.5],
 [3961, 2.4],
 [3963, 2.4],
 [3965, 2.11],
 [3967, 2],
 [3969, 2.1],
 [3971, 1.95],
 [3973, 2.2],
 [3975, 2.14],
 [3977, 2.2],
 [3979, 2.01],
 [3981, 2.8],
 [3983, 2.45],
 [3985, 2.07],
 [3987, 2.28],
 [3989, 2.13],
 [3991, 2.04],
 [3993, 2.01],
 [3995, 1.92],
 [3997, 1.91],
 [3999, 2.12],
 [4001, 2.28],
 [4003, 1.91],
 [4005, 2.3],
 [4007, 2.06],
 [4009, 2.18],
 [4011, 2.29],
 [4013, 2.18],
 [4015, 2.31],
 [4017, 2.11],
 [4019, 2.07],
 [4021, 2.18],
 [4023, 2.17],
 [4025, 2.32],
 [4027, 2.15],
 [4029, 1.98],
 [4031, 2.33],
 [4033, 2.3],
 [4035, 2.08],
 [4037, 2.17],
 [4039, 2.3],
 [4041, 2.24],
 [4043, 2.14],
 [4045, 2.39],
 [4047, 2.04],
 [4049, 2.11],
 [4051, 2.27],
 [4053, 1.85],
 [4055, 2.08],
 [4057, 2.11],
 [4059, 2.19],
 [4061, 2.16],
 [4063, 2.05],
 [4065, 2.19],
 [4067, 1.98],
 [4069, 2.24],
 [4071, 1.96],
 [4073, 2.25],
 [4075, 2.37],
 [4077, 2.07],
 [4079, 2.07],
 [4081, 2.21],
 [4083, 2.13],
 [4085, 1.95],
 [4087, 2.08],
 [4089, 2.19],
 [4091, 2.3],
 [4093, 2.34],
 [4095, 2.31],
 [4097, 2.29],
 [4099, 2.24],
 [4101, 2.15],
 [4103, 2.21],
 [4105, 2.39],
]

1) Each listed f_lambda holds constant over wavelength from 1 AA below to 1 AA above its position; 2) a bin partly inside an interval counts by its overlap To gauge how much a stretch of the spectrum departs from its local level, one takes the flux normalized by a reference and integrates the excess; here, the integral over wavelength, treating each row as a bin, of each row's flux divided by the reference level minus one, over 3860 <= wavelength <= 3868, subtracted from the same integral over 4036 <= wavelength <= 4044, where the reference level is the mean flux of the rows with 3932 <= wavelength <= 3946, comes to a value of -1.6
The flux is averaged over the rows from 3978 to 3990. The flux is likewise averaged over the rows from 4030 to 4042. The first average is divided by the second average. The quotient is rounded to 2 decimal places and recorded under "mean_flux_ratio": 1.02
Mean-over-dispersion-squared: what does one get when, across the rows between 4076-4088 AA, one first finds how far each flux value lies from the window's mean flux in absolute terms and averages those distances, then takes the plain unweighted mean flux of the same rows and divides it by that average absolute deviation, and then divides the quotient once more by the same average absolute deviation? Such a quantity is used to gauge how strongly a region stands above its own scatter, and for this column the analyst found 649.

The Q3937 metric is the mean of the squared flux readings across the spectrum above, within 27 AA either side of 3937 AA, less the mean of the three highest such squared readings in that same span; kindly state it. -1.1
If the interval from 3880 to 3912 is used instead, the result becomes -1.1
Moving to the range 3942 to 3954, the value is -0.4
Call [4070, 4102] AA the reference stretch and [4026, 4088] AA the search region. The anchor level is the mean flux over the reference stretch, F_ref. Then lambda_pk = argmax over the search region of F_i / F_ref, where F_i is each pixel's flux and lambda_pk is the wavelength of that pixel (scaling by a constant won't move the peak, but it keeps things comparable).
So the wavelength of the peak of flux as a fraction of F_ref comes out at 4045 AA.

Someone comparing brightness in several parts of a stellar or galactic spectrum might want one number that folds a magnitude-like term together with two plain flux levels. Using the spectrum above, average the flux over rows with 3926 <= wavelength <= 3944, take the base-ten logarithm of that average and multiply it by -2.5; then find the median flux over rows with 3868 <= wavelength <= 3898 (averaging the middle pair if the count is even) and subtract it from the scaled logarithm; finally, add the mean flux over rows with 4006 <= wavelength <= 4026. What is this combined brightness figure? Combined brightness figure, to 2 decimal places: -1.00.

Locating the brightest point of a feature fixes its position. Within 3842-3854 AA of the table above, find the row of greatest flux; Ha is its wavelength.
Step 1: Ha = 3847 AA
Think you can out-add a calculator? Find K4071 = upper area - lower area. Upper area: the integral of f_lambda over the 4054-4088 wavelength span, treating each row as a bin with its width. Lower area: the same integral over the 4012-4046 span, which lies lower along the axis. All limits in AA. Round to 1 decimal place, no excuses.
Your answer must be -2.7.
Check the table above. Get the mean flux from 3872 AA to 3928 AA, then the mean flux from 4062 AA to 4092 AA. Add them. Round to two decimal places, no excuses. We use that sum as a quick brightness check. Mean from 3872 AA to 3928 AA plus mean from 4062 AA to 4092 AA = 4.45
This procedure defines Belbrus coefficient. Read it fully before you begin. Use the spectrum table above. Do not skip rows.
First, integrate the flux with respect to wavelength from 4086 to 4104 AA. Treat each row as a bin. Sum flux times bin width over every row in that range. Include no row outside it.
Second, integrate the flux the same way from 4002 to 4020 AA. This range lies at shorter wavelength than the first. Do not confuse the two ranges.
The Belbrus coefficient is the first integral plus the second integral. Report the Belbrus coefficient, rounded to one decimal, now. 79.0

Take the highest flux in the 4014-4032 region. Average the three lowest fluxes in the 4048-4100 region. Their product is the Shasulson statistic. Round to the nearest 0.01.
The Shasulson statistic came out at 4.47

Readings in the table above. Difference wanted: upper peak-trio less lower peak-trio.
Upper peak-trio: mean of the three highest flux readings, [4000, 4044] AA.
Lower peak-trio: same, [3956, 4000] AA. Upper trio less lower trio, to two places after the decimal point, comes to -0.26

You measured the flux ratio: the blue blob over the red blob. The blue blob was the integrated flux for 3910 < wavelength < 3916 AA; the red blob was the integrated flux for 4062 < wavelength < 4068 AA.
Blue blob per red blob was 1.18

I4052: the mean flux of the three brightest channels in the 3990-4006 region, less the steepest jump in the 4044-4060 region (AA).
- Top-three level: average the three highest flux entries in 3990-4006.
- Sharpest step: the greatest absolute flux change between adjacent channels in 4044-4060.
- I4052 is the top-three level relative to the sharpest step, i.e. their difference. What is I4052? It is 1.81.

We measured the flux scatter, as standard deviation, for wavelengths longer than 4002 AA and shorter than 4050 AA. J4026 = 0.12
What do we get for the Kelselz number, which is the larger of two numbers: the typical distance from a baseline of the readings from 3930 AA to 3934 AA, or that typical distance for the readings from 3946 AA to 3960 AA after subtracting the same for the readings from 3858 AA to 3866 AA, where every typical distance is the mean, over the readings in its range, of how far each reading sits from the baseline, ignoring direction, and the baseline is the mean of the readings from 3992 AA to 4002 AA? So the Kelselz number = 0.25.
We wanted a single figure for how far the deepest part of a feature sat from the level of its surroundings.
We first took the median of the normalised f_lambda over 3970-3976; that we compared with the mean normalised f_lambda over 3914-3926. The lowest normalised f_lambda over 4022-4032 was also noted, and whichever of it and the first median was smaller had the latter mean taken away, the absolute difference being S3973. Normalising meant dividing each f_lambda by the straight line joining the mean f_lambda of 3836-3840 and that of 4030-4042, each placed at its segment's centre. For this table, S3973 0.19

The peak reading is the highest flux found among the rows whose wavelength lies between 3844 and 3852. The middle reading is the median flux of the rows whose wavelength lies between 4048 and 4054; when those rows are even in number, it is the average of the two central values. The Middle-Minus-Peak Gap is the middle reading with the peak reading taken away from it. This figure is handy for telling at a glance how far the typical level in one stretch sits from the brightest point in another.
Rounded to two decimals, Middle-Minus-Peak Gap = -0.27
